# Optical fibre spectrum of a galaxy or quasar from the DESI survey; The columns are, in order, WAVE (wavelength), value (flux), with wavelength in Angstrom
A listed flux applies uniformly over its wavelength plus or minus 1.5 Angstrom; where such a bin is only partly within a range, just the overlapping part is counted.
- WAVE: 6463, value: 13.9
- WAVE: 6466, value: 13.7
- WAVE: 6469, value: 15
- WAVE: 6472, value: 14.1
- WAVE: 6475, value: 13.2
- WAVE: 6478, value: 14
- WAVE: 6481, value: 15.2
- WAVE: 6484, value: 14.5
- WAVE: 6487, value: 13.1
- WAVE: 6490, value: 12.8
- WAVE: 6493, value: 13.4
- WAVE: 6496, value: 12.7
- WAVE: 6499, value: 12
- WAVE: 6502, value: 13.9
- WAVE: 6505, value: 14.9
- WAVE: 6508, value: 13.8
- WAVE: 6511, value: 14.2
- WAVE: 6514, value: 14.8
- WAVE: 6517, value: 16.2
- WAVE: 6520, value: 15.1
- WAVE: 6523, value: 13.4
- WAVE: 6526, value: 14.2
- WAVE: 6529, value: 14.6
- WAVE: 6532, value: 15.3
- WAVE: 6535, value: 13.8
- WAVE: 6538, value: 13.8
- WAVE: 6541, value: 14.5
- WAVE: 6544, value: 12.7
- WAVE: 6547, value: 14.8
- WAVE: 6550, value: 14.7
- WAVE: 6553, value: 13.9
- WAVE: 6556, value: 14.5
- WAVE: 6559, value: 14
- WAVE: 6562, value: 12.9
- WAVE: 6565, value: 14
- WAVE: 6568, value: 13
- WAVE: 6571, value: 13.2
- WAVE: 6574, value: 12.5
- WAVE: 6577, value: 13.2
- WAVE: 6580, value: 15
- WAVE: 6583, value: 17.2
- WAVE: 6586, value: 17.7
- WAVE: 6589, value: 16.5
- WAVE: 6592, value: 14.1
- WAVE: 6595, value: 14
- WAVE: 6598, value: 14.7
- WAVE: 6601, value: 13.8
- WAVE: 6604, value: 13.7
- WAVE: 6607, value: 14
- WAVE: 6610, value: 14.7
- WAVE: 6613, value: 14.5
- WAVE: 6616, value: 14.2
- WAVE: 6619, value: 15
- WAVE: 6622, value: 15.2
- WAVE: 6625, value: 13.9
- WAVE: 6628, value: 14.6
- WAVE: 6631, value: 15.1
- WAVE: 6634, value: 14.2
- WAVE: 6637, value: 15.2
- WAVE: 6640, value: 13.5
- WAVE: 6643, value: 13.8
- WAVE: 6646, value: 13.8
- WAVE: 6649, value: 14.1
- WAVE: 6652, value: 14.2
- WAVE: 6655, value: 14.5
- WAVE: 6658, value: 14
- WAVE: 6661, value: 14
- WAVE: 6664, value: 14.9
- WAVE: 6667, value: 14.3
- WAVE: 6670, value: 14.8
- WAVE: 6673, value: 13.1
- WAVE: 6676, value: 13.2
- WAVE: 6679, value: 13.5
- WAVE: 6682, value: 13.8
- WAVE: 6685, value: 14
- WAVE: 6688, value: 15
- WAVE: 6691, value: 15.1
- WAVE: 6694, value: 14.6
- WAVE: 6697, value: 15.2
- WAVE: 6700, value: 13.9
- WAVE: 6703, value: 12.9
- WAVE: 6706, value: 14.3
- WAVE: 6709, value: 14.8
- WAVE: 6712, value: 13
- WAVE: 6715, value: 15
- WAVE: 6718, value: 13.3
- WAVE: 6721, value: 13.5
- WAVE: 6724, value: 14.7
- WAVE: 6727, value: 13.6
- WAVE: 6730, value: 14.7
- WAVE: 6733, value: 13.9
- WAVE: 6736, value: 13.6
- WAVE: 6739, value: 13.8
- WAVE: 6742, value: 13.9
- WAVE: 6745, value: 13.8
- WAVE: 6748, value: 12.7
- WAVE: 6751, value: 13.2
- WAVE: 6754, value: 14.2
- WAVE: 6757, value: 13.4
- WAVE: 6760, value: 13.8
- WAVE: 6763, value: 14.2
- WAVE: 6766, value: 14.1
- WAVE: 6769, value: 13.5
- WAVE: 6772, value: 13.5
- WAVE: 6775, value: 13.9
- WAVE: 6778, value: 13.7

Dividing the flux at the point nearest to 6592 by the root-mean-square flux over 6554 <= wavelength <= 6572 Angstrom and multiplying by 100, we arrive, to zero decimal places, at 104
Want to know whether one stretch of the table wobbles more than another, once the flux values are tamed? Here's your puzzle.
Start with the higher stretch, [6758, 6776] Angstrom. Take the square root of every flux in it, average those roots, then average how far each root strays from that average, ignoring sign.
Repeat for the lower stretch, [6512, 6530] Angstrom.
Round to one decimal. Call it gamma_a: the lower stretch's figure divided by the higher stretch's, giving 2.7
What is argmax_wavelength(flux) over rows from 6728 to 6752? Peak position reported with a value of 6730 Angstrom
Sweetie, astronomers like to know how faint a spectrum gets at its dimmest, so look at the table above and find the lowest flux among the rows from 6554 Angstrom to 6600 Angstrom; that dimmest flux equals 12.5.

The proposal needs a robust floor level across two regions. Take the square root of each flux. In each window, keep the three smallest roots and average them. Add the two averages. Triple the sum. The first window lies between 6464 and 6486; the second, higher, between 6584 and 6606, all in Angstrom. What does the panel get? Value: 22.2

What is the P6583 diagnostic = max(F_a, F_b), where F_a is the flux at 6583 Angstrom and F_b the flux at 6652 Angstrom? 17.2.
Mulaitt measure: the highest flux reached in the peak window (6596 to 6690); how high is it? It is 15.2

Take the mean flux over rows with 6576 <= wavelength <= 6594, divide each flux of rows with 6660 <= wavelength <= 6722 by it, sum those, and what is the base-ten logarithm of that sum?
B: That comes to 1.28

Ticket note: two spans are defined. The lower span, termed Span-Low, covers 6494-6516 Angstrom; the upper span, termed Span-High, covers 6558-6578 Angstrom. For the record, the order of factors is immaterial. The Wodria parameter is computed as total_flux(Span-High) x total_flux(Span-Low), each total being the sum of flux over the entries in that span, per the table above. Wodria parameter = 8937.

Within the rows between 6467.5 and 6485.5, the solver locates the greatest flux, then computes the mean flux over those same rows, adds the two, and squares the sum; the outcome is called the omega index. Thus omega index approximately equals 872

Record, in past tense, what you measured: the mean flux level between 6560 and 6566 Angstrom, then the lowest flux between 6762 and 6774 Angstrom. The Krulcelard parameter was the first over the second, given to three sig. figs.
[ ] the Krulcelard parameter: 0.996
